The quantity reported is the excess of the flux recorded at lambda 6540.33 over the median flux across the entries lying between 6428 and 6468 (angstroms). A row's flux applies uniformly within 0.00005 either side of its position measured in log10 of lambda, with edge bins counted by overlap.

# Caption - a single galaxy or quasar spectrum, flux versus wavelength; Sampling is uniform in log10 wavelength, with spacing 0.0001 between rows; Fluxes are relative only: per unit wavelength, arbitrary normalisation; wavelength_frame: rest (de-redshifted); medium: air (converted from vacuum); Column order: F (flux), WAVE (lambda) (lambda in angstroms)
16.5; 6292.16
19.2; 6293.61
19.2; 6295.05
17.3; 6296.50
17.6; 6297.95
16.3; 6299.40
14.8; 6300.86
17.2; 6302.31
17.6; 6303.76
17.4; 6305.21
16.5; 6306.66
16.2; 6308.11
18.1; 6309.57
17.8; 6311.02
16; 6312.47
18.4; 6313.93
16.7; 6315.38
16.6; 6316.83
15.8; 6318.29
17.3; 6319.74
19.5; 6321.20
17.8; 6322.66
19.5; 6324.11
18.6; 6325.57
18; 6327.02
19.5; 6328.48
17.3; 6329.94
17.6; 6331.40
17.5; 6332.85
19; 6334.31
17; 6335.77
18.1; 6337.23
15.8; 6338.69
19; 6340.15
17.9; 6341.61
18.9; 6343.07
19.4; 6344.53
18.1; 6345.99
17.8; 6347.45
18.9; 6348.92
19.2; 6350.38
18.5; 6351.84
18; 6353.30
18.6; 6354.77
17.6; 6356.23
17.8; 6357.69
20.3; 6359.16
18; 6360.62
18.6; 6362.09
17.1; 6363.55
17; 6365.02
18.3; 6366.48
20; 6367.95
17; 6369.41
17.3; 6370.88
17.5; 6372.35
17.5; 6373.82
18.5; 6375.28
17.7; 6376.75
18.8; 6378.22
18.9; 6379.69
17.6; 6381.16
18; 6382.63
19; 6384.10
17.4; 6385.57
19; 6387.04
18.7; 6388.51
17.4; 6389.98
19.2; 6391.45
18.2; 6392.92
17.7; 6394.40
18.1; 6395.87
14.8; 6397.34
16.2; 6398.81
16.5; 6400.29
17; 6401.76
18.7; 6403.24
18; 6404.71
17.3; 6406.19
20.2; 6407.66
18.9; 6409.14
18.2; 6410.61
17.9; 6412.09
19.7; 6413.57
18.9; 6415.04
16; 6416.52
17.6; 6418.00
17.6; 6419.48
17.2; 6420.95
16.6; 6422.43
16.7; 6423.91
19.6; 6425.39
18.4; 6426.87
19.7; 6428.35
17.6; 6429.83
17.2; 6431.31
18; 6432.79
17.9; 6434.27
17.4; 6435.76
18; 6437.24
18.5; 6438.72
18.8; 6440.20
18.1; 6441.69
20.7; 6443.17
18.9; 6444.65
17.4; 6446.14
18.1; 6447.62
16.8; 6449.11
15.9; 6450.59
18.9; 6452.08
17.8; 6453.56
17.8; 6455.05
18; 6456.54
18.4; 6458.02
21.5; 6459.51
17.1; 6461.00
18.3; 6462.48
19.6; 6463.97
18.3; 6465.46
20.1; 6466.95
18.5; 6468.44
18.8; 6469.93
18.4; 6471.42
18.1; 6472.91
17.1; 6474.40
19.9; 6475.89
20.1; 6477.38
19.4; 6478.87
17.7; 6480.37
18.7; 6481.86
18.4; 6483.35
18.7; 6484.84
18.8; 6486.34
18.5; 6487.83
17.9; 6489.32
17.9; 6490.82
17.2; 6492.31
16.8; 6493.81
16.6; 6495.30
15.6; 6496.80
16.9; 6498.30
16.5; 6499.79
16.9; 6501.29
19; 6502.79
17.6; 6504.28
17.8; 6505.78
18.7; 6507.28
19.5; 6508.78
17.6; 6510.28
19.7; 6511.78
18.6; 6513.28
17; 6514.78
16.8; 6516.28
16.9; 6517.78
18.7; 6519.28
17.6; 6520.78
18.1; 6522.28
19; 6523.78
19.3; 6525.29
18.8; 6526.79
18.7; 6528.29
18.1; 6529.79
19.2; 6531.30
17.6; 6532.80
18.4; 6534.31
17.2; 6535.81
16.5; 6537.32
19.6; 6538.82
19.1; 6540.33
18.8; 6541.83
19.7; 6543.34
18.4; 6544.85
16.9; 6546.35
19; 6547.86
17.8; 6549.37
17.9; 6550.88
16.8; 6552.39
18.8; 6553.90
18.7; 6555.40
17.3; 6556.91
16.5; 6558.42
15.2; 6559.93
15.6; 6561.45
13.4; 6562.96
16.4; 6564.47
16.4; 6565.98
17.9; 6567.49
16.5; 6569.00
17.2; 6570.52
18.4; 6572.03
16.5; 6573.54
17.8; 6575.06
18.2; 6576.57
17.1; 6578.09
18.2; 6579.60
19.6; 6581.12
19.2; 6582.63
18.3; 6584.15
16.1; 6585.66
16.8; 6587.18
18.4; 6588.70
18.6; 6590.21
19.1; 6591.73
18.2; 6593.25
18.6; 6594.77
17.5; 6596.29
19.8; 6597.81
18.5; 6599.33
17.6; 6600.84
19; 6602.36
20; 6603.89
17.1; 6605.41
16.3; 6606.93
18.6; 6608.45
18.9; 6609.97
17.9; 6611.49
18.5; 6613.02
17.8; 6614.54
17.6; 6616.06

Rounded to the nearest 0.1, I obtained 1.0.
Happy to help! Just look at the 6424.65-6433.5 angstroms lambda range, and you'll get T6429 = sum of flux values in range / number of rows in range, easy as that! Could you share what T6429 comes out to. 18.42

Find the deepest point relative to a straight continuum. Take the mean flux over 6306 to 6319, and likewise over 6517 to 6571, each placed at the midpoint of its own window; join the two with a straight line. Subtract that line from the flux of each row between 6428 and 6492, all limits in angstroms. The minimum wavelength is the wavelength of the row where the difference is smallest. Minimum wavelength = 6450.59 angstroms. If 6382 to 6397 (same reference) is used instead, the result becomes 6389.98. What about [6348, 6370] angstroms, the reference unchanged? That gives 6369.41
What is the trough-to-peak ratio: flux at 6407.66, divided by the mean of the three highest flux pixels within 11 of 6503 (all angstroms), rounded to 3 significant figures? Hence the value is 1.04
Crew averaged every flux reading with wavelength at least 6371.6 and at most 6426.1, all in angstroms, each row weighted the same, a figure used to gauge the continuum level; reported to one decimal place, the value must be 17.9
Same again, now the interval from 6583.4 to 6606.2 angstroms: 18.2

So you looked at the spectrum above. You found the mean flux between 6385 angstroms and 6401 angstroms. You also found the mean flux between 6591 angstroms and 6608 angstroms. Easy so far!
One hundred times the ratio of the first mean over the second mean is 96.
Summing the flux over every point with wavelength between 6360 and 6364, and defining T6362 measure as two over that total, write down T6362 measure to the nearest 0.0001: 0.0372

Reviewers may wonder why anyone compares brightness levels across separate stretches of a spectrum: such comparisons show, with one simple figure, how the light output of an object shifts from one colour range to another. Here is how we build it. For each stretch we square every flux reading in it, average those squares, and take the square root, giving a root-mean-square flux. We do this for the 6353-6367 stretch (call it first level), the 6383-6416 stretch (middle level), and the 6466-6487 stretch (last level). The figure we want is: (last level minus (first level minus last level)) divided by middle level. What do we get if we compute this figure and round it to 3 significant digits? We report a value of 1.07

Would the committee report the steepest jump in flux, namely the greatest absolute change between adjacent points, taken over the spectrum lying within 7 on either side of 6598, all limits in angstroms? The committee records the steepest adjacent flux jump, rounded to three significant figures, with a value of 2.30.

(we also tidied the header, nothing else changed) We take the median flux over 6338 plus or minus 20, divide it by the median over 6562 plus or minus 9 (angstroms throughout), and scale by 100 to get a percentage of 109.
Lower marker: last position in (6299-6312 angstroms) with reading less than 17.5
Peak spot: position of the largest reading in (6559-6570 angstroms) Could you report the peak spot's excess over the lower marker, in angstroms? 259.4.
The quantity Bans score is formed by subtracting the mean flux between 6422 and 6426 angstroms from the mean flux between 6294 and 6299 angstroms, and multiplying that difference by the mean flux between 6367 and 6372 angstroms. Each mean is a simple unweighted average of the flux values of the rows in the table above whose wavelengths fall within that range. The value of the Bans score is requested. 7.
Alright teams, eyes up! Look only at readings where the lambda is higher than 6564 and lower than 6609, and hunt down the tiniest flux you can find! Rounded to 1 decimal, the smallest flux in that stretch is 16.1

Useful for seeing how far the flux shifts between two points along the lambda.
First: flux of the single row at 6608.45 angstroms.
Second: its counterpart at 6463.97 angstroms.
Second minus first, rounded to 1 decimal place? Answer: 1.0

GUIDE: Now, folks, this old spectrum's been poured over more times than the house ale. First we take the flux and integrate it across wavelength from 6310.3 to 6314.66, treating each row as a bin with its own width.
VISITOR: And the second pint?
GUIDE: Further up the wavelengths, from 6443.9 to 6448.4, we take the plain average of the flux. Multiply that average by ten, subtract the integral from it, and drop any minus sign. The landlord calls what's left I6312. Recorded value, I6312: 105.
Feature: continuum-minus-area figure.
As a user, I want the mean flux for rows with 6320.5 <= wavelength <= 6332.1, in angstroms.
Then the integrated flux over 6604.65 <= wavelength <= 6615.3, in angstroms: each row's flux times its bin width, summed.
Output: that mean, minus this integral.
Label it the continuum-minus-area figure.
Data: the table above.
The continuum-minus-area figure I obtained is -172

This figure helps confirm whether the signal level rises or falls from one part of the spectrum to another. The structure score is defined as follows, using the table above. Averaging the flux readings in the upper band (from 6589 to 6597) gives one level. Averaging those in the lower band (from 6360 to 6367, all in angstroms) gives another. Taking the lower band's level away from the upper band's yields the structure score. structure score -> 0.6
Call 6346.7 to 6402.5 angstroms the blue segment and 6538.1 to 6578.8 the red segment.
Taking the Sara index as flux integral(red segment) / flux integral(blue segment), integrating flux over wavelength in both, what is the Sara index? 0.71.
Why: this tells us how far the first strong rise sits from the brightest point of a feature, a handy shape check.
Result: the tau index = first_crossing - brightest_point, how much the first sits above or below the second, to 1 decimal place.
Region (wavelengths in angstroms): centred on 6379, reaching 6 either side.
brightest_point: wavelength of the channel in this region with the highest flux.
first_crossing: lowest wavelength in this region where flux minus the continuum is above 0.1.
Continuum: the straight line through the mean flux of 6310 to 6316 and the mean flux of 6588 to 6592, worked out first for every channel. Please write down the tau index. -8.8 angstroms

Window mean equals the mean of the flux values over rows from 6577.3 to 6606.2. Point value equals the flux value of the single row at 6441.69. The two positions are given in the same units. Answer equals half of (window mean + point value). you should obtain 18.2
